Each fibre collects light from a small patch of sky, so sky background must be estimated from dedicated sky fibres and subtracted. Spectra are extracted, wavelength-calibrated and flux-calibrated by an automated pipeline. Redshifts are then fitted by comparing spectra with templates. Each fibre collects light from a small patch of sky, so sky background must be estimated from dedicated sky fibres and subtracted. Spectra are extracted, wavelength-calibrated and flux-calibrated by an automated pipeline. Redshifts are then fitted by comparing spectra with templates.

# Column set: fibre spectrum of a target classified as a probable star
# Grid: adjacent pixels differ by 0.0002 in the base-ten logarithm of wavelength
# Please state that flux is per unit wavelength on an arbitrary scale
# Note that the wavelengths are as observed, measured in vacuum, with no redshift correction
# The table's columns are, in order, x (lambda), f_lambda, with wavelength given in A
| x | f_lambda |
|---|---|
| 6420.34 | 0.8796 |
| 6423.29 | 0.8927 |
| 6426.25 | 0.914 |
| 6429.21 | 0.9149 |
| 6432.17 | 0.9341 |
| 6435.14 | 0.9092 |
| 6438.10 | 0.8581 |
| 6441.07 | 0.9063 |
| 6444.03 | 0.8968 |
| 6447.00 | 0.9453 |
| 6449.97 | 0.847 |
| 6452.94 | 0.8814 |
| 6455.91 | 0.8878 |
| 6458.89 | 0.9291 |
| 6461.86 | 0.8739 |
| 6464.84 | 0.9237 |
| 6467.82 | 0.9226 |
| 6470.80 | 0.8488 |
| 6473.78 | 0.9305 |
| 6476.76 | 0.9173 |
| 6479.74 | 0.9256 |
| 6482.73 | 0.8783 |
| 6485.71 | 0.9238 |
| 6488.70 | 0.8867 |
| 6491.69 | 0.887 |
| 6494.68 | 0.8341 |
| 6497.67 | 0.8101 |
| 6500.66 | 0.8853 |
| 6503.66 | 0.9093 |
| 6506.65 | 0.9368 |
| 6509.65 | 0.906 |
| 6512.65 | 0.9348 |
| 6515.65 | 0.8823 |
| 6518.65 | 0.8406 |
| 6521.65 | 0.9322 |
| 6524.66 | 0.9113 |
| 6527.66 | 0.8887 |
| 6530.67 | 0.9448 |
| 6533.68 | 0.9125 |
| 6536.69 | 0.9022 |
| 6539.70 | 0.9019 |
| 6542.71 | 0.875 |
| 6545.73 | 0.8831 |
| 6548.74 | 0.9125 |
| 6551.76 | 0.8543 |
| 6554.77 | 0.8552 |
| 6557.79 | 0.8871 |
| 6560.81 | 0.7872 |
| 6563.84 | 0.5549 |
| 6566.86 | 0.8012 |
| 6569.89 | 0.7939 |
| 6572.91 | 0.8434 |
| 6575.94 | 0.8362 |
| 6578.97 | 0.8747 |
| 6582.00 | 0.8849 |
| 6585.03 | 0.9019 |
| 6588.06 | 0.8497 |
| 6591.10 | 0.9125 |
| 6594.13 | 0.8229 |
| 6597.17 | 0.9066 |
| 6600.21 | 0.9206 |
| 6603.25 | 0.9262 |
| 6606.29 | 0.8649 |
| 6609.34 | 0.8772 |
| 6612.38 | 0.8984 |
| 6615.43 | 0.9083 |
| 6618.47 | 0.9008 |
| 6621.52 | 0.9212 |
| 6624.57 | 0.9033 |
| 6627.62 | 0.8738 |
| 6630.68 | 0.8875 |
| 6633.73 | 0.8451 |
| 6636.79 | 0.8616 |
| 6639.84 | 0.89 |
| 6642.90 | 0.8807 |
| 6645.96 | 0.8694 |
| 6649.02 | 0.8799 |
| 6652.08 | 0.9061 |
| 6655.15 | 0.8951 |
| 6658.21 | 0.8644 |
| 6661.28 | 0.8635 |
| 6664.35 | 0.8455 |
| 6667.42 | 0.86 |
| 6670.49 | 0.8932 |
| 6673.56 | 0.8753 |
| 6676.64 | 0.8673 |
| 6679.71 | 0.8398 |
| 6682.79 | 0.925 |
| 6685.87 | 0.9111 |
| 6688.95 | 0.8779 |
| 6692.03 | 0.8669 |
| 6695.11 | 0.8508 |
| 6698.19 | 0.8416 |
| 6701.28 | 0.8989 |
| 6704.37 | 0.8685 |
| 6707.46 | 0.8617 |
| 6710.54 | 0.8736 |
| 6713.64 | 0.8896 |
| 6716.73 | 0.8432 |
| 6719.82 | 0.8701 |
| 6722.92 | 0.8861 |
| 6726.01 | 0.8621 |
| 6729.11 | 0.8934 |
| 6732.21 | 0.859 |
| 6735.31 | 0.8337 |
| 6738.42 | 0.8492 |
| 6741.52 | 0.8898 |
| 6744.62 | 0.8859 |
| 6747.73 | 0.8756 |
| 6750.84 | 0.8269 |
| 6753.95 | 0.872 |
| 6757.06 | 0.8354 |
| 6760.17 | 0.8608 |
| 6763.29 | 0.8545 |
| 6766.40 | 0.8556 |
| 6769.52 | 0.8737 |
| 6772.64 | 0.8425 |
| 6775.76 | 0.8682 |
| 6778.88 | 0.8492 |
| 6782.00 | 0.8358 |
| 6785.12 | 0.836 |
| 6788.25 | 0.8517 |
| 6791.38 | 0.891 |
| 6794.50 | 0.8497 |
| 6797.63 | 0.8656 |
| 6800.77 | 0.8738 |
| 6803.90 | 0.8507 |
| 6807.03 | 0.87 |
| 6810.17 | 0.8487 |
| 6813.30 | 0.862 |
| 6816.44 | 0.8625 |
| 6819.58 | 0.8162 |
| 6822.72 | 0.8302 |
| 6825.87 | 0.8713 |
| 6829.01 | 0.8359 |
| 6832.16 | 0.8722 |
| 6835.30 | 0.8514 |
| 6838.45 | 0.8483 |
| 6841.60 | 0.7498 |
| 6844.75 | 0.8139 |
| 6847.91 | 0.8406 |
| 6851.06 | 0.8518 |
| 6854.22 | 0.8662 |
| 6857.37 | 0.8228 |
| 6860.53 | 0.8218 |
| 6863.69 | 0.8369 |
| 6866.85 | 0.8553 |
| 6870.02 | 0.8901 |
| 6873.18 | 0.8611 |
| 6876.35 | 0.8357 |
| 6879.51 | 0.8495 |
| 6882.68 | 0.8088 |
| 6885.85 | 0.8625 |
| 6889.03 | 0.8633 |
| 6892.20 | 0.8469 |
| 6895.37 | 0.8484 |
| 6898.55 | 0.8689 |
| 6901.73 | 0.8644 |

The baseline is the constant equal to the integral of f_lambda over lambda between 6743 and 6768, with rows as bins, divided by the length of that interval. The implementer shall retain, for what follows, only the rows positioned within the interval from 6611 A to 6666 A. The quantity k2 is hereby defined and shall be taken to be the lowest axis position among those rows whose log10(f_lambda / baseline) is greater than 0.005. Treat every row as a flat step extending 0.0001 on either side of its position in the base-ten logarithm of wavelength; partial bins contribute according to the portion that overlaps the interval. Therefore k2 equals 6612.38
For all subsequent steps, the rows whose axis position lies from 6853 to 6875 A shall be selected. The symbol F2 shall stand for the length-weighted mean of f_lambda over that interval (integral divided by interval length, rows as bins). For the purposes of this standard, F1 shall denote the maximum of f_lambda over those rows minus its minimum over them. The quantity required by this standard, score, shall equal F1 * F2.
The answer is 0.058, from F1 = 0.068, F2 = 0.850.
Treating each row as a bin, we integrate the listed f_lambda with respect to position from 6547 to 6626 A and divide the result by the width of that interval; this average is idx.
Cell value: 0.862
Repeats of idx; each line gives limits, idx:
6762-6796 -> 0.855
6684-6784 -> 0.865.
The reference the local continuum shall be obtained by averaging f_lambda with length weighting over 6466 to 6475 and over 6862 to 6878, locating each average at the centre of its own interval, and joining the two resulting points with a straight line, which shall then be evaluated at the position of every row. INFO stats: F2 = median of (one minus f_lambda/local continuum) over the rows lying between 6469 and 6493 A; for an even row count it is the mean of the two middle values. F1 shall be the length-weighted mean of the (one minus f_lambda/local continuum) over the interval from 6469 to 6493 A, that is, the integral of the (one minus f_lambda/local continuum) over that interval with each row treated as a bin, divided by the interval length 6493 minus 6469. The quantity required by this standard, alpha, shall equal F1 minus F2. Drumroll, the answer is 0.003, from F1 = -0.001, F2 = 0.00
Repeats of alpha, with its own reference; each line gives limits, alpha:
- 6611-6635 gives 0.007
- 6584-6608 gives 0.018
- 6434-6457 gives 0.002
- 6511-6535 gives 0.008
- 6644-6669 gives -0.008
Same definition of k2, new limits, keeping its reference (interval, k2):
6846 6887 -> 6870.02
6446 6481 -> 6447.00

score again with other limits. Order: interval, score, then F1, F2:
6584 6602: 0.087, 0.098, 0.886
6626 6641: 0.039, 0.045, 0.871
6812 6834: 0.048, 0.056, 0.850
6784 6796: 0.047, 0.055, 0.858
